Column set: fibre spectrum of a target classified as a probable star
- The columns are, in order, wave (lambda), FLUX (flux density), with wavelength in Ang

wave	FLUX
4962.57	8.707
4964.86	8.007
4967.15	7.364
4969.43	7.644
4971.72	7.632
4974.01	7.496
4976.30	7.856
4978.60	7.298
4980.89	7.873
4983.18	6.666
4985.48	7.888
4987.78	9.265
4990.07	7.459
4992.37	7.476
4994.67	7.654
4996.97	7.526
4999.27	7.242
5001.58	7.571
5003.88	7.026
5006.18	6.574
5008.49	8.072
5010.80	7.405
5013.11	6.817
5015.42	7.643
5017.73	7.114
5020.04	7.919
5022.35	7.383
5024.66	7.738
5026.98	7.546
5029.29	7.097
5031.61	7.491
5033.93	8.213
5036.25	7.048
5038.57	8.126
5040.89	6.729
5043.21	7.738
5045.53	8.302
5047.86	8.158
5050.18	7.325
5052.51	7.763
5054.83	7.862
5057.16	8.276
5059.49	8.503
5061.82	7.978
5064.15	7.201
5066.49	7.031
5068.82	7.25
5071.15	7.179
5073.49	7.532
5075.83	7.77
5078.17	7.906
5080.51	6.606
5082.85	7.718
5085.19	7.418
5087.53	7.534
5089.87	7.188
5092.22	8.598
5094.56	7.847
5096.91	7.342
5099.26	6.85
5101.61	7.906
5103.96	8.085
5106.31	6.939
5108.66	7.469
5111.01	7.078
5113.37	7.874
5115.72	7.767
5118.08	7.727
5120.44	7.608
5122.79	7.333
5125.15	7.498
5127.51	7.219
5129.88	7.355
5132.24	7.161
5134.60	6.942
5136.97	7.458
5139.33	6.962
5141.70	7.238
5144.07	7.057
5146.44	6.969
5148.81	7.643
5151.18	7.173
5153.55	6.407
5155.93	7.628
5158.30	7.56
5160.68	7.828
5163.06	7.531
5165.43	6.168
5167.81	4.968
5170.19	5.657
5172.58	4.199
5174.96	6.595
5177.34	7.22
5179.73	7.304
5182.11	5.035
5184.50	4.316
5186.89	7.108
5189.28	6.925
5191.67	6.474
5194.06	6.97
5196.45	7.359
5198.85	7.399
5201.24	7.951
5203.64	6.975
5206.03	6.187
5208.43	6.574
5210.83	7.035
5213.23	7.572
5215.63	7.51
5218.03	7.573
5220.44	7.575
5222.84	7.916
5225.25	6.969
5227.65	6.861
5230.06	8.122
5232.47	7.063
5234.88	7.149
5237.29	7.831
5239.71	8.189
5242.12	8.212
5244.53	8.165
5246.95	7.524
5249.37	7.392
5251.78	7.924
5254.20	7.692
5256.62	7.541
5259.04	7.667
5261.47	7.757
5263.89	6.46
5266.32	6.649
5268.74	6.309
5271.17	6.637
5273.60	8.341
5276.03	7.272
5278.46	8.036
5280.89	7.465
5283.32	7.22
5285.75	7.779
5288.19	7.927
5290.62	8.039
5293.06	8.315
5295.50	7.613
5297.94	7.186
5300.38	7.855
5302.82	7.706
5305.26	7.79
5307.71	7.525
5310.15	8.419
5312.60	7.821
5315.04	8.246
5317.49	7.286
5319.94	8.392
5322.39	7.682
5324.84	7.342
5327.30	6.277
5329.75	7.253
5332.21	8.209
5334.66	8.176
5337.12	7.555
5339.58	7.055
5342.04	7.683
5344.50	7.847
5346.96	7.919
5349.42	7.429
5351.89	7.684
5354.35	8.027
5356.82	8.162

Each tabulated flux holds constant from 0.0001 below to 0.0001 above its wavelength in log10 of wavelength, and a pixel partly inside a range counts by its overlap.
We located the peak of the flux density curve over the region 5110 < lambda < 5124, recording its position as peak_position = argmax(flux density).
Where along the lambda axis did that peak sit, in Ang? 5113.37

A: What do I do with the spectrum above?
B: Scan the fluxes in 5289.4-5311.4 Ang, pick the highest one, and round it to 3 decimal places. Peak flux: 8.419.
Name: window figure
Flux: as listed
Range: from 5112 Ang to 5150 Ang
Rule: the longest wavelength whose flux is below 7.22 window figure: 5146.44 Ang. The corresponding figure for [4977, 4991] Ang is 4983.18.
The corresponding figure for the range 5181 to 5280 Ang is 5271.17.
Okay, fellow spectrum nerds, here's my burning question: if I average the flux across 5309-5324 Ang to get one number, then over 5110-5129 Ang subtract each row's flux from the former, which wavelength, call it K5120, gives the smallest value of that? 5113.37 Ang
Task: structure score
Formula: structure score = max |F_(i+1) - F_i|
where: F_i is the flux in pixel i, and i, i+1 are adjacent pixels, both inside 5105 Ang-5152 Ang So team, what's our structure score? 0.80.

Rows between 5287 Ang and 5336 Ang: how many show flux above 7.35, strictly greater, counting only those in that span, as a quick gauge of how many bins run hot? 15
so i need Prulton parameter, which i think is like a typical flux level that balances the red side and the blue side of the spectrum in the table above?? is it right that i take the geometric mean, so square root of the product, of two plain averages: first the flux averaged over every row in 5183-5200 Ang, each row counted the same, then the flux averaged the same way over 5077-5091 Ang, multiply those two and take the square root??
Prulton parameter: 7.0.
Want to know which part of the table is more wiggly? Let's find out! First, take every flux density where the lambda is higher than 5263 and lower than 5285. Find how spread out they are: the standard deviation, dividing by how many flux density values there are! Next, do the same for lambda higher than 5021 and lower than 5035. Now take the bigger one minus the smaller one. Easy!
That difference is 0.33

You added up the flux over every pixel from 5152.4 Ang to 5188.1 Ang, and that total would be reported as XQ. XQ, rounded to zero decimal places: 96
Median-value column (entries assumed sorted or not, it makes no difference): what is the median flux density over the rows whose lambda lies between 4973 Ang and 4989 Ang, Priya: 7.9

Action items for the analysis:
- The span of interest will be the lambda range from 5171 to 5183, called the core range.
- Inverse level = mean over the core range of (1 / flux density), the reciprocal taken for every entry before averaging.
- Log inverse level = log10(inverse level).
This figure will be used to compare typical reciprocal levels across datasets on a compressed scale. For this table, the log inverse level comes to -0.76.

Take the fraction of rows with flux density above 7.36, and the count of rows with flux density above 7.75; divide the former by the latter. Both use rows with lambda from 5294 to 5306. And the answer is 0.40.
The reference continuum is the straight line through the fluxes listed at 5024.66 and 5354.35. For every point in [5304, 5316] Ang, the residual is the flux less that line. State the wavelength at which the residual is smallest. 5307.71 Ang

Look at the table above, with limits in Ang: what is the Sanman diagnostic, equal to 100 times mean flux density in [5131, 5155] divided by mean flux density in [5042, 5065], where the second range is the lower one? 90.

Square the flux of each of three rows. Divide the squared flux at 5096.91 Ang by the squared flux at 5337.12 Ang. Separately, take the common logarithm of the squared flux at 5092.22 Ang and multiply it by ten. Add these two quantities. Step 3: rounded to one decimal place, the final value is 19.6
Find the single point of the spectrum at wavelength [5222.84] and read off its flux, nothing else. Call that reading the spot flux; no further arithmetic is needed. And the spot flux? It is 7.916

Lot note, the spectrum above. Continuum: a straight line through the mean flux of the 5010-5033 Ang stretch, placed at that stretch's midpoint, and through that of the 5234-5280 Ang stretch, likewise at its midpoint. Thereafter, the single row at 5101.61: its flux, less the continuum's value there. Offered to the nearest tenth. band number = 0.5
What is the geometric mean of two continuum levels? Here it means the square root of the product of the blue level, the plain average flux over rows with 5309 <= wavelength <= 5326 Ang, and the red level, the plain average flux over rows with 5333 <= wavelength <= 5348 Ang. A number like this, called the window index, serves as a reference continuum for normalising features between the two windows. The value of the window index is 7.8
